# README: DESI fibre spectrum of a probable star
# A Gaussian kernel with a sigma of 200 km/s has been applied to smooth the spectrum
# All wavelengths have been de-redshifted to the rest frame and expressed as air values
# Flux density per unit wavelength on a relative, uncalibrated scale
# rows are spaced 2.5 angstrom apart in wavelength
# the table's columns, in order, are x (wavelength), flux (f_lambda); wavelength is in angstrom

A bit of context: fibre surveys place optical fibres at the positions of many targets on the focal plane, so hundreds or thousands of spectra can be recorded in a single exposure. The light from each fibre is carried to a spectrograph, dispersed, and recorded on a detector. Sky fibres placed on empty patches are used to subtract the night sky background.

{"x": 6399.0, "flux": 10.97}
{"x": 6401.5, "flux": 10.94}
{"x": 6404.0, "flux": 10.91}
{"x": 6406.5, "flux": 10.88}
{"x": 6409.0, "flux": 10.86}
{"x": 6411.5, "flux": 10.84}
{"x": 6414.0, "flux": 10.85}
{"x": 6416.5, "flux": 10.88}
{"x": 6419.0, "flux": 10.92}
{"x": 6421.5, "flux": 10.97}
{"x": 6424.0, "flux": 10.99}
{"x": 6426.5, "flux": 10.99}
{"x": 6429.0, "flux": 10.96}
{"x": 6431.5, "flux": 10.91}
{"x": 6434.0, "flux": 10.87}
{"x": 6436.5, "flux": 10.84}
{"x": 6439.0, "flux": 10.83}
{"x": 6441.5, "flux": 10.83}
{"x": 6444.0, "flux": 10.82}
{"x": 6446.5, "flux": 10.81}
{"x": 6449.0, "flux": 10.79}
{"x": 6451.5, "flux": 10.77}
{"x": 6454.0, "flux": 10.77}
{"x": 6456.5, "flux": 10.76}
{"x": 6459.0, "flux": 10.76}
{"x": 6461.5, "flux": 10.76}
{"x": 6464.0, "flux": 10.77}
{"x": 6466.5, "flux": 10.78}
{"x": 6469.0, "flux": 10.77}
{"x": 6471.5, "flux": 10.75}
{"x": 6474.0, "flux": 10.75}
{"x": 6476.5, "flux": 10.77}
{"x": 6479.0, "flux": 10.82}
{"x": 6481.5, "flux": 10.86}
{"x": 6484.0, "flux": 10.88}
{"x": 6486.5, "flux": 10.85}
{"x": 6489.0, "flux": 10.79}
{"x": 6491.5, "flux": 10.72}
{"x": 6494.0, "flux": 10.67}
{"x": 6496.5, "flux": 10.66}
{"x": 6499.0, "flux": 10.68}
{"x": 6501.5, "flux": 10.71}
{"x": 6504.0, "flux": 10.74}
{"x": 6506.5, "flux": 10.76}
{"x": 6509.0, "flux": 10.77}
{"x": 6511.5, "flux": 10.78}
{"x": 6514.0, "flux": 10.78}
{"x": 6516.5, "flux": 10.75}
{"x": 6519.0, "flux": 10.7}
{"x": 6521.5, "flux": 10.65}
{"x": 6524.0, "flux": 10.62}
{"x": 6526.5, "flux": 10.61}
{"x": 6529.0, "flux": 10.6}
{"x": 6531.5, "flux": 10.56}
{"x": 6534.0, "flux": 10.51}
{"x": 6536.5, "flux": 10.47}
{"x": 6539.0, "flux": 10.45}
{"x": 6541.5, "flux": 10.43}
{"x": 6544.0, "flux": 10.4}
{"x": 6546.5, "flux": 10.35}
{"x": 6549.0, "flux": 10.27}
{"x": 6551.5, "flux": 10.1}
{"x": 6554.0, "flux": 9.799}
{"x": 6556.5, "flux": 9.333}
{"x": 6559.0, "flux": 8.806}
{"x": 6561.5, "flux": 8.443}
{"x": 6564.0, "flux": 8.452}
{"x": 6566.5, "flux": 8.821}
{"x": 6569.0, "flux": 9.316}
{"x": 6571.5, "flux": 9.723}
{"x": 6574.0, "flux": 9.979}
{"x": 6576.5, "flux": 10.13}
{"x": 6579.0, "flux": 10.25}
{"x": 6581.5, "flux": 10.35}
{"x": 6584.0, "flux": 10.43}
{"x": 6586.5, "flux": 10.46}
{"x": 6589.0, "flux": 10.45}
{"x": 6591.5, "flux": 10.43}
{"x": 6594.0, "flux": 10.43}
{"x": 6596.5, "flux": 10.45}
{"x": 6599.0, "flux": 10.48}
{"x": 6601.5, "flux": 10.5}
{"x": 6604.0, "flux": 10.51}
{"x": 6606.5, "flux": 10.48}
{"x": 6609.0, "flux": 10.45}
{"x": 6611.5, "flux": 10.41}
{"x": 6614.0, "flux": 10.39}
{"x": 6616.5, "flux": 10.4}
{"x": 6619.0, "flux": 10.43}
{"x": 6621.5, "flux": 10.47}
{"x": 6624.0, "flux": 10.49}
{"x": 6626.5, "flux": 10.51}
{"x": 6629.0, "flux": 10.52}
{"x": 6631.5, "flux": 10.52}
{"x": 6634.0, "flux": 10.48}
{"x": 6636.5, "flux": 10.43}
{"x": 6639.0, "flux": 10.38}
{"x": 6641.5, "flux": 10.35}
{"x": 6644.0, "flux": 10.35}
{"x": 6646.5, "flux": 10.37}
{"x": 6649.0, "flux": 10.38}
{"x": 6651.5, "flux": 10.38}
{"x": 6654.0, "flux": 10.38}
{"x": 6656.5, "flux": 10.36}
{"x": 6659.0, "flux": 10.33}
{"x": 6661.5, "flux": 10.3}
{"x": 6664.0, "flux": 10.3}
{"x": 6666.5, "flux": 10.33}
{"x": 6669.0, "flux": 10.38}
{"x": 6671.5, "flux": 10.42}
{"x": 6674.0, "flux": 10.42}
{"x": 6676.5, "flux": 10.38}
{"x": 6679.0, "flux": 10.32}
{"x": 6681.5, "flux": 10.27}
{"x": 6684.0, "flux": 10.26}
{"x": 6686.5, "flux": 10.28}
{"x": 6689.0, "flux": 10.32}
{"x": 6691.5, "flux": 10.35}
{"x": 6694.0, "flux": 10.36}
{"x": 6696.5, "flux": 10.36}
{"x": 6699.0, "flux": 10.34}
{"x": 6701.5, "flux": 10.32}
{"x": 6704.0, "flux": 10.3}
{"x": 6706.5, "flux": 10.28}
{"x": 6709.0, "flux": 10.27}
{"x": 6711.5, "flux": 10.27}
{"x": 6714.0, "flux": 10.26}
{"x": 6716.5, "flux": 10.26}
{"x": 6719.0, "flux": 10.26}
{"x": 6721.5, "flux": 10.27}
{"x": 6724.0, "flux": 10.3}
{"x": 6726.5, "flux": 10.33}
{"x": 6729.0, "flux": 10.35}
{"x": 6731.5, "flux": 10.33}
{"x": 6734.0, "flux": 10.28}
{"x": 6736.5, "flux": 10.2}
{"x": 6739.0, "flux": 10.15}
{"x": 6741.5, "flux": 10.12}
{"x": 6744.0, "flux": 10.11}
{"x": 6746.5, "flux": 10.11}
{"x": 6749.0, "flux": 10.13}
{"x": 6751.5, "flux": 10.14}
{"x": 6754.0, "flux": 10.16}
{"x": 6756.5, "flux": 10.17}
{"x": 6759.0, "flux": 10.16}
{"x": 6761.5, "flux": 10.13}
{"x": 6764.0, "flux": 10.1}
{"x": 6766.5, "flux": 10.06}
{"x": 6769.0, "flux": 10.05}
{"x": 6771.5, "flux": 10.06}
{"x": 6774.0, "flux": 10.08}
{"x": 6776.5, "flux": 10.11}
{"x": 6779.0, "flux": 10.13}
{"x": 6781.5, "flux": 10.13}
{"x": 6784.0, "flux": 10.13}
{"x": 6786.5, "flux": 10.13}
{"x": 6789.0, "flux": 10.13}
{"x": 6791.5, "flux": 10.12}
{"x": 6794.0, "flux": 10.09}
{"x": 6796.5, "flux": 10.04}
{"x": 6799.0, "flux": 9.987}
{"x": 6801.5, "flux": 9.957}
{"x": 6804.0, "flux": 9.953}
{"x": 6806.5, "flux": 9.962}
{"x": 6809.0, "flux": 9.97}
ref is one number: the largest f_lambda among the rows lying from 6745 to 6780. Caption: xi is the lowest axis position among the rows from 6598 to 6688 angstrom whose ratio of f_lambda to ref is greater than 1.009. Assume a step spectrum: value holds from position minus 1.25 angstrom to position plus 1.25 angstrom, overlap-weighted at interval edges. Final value 6599.0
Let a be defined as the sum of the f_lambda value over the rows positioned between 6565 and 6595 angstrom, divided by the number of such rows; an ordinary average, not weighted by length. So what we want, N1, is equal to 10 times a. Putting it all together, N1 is 101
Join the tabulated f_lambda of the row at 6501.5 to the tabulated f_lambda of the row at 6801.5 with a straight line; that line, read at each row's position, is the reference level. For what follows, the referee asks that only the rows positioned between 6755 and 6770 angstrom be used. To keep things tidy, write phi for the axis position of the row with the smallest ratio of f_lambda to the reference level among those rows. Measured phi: 6769.0 angstrom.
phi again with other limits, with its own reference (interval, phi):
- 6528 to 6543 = 6541.5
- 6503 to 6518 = 6504.0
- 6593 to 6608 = 6594.0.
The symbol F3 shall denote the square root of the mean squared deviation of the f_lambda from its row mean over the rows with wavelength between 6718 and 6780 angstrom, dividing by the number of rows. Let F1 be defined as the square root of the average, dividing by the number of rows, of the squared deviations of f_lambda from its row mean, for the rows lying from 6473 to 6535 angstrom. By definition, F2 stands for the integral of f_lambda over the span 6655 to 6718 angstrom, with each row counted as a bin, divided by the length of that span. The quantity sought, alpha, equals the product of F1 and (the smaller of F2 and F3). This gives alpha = 0.008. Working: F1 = 0.092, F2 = 10.3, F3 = 0.09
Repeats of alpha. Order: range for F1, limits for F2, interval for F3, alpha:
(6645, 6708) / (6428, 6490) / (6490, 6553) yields 0.008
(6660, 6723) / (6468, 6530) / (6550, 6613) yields 0.033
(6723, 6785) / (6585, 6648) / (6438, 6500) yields 0.005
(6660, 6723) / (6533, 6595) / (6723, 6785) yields 0.004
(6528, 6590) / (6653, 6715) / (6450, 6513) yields 0.035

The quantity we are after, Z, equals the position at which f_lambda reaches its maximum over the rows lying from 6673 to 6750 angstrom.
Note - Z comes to 6674.0 angstrom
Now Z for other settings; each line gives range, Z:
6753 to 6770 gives 6756.5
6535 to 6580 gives 6536.5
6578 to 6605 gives 6604.0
